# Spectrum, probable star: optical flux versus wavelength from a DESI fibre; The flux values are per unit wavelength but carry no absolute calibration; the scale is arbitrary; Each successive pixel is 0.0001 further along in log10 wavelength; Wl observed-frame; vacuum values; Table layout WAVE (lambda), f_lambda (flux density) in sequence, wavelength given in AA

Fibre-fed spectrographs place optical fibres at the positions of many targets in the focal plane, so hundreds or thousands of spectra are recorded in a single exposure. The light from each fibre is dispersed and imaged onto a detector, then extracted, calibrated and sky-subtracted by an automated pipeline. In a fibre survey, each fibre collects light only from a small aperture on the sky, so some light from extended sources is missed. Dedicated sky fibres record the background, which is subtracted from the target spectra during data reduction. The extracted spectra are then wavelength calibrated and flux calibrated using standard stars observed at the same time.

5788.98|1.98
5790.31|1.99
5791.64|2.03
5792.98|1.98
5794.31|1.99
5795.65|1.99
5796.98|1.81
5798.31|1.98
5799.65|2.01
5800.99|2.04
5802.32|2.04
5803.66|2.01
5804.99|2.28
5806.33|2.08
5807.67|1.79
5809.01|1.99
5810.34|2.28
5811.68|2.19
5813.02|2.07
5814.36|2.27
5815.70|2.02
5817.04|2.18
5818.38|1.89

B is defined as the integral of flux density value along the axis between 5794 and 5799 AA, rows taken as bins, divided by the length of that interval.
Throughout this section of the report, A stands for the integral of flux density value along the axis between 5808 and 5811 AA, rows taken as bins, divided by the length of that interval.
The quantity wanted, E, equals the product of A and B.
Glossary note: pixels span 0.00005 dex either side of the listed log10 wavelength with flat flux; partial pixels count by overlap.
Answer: 4.1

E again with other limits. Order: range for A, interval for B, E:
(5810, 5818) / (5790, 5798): 4.2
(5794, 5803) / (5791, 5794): 4.0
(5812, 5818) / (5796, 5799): 4.1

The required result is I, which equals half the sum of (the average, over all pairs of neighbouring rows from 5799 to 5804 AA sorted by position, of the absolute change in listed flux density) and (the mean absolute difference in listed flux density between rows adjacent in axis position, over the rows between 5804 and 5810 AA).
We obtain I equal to 0.125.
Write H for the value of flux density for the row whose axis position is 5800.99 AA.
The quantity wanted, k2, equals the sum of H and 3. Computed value 5.04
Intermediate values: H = 2.04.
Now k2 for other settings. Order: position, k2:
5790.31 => 4.99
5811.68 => 5.19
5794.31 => 4.99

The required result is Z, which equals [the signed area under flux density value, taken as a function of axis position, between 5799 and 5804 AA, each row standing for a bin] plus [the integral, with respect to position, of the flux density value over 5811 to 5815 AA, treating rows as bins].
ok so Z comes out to 19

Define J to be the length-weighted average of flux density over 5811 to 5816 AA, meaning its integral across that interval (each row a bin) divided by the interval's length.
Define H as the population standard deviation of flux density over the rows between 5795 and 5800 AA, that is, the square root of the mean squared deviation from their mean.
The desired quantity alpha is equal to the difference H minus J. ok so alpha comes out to -2.06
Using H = 0.080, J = 2.14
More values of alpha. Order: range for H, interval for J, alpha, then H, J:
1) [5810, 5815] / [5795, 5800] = -1.86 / 0.084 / 1.95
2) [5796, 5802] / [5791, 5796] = -1.91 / 0.089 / 1.99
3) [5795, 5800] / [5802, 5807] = -2.03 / 0.080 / 2.11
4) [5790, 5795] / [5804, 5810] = -2.03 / 0.019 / 2.05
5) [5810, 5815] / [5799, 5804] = -1.94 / 0.084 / 2.03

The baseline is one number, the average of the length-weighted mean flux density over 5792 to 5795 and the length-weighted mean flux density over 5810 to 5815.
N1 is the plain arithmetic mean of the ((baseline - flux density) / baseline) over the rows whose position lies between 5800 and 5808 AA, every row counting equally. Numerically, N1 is 0.02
